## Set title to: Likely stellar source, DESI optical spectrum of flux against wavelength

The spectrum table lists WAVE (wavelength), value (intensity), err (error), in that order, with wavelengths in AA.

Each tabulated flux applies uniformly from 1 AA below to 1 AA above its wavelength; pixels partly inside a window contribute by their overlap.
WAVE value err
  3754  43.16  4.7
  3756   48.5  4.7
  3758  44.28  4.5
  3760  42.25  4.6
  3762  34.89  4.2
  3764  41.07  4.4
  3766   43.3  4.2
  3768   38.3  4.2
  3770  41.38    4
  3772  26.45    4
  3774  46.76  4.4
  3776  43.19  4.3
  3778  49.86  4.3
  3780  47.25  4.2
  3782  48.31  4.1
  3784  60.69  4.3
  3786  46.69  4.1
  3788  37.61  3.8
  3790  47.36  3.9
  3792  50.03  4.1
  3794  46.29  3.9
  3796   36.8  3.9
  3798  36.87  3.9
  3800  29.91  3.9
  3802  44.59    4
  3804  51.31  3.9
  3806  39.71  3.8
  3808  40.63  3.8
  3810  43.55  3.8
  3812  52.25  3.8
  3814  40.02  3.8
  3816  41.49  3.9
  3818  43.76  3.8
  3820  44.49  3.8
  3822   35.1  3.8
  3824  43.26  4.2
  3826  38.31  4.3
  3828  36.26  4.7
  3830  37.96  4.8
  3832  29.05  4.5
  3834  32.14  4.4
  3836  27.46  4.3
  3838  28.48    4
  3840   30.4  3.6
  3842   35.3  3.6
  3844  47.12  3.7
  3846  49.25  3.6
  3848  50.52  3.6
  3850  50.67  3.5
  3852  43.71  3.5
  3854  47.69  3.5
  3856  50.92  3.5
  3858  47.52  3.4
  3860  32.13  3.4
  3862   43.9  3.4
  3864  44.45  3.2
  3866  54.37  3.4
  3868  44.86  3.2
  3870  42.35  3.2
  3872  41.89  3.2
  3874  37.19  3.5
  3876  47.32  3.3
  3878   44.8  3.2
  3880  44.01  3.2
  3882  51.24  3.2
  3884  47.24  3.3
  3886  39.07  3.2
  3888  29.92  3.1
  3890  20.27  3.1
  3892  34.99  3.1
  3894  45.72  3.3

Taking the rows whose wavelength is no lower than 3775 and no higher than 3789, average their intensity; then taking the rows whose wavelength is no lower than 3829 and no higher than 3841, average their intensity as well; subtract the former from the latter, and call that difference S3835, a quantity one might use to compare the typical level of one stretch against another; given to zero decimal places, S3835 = -17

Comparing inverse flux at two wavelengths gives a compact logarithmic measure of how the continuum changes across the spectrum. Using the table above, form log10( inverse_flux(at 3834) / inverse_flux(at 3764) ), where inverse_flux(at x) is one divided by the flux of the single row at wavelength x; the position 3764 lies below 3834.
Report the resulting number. 0.11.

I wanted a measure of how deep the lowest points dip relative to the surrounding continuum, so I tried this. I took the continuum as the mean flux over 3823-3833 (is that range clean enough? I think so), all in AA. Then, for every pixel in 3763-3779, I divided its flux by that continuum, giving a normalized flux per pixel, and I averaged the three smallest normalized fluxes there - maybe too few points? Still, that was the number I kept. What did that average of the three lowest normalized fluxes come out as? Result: 0.95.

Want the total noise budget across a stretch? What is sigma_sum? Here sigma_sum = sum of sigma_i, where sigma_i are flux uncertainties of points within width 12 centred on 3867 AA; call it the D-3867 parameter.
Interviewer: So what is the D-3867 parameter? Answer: 20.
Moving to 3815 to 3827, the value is 24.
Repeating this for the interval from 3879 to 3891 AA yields 19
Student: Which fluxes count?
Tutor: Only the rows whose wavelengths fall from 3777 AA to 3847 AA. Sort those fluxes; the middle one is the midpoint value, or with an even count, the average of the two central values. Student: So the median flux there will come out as 41.5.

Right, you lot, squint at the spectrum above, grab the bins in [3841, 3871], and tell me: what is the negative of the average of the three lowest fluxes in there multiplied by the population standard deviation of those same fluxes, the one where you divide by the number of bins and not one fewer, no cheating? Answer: -208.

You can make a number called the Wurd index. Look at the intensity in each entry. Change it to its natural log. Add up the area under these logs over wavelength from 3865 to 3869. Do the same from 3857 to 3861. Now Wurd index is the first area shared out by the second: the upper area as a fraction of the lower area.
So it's 1.06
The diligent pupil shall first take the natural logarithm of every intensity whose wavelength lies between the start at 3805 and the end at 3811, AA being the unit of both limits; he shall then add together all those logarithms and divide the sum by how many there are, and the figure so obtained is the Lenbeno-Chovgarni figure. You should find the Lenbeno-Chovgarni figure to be 3.72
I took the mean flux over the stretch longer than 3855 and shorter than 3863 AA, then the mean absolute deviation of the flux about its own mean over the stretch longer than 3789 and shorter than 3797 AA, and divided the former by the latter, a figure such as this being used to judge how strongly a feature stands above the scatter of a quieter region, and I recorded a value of 10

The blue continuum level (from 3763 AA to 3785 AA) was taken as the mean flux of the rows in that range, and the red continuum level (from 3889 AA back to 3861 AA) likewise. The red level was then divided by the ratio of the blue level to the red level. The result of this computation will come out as 43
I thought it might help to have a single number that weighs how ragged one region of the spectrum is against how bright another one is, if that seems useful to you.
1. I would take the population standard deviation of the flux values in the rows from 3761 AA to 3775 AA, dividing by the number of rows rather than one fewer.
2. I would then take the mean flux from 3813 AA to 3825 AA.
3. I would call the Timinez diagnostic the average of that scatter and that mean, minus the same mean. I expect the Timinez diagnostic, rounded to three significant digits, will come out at -17.6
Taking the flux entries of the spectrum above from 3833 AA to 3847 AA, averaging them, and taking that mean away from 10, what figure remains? -25.7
